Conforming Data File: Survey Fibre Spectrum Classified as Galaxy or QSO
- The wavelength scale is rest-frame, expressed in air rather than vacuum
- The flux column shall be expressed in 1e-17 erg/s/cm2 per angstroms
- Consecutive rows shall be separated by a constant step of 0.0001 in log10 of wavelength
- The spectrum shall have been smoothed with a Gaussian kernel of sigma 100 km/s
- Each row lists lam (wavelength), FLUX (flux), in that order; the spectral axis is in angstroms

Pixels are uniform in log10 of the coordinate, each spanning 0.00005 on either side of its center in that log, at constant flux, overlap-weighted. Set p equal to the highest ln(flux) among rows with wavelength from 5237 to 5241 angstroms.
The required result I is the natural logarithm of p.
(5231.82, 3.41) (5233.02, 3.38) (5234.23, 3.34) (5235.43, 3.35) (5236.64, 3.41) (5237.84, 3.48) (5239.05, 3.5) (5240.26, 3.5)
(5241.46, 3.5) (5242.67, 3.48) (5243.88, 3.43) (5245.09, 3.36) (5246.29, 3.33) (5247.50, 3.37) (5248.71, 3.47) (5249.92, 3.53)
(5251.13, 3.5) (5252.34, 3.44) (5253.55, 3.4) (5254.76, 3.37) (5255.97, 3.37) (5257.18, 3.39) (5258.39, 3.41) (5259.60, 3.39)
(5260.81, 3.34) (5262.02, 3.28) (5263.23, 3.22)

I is 0.225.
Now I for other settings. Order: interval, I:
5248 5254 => 0.232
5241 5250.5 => 0.232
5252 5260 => 0.211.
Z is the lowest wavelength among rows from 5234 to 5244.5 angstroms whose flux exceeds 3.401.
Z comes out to 5236.64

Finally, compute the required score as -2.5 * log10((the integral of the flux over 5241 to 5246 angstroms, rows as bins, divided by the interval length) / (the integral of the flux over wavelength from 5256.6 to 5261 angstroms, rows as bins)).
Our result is 1.59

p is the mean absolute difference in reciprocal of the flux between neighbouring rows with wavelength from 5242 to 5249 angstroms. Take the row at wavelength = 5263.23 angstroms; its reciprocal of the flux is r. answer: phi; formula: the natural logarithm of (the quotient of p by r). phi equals -4.13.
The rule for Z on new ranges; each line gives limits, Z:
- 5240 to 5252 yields 5240.26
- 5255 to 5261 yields 5258.39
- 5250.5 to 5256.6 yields 5251.13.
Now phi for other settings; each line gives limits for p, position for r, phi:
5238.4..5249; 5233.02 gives -4.48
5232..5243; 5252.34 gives -4.81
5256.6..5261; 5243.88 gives -4.71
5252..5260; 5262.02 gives -5.09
